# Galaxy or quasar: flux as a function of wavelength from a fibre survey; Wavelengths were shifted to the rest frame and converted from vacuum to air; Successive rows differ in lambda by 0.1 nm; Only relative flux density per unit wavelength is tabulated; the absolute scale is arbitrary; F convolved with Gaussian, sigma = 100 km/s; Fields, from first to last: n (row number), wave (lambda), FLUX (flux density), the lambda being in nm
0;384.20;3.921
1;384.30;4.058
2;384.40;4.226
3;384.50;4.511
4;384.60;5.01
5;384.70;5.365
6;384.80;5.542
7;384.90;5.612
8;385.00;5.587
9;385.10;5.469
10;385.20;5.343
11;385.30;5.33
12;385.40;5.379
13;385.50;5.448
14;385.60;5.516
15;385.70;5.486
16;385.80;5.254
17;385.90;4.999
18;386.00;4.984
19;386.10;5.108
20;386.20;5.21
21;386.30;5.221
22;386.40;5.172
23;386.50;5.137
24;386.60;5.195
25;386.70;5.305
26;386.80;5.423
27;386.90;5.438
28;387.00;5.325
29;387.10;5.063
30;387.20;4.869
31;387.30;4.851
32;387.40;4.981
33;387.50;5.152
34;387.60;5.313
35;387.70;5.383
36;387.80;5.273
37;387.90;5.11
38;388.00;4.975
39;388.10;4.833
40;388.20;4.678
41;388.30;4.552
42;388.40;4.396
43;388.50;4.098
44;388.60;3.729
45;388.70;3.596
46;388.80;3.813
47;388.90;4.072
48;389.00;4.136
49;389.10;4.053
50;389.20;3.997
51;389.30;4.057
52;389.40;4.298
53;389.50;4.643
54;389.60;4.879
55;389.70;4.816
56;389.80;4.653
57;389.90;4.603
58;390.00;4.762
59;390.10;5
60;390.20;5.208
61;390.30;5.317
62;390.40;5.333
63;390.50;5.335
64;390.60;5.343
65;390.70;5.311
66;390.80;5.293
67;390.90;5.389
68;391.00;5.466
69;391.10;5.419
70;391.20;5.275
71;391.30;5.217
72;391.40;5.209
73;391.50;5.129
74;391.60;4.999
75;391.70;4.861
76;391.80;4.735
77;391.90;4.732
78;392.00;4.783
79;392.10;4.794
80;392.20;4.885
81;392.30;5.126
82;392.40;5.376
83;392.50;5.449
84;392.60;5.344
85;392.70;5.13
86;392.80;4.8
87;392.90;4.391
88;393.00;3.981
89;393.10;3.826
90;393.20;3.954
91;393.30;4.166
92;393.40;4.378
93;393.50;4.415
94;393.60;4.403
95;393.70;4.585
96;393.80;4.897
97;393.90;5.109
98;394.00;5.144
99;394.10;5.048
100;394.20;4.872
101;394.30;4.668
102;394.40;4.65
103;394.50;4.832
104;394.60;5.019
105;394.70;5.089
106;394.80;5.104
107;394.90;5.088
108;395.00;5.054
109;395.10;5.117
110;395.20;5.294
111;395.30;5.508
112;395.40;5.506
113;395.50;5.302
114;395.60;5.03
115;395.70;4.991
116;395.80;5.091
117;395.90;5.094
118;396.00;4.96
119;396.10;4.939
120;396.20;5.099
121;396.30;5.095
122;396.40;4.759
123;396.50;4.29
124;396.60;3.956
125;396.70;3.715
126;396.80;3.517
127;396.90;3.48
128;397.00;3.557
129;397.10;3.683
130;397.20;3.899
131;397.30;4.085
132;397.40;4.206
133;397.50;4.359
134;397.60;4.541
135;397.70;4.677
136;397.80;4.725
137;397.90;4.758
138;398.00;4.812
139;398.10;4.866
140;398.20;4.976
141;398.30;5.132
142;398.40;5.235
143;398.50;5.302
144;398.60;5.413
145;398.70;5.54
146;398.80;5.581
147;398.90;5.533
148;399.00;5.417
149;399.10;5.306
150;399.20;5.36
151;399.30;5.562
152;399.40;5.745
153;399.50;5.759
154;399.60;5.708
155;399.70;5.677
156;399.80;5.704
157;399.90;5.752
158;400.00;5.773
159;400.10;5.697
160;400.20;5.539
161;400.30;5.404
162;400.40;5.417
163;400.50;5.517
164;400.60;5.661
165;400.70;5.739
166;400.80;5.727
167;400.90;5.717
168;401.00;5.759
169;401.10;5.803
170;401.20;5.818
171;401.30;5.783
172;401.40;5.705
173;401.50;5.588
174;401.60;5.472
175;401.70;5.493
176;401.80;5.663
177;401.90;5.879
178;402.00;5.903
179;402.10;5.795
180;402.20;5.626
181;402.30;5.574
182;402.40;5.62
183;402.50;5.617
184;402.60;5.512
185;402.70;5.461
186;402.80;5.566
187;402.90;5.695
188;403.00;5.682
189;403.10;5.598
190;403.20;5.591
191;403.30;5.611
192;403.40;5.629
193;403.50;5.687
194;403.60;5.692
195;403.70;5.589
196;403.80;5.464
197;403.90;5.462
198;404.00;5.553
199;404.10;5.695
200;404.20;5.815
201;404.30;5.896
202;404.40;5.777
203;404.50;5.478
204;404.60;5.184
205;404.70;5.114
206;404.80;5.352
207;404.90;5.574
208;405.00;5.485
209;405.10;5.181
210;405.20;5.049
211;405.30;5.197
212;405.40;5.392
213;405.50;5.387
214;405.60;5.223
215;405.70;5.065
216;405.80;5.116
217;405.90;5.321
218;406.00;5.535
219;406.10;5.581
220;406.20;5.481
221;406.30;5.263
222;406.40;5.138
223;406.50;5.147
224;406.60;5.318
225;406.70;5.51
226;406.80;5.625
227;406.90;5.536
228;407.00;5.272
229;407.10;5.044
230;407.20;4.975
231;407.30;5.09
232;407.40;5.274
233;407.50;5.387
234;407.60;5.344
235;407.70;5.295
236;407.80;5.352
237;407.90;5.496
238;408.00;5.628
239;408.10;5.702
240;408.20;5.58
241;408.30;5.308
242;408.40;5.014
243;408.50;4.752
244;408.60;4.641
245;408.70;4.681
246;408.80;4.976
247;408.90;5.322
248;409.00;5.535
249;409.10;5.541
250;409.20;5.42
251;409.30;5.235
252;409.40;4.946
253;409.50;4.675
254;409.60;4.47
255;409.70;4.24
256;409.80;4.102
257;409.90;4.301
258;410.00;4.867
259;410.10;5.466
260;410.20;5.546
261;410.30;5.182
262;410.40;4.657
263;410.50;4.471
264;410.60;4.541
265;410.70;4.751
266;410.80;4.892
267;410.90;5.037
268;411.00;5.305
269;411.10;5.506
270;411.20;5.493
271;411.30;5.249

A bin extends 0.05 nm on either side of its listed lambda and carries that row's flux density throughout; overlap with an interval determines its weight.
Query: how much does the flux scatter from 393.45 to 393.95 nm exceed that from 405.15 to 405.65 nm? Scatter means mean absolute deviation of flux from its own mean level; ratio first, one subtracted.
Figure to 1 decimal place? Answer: 1.3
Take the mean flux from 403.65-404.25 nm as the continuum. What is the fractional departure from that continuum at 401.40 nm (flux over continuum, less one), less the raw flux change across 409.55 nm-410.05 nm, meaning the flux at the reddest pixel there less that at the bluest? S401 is -0.38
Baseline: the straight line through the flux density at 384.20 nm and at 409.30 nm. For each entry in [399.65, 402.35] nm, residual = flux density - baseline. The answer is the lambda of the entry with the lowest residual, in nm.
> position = 401.60 nm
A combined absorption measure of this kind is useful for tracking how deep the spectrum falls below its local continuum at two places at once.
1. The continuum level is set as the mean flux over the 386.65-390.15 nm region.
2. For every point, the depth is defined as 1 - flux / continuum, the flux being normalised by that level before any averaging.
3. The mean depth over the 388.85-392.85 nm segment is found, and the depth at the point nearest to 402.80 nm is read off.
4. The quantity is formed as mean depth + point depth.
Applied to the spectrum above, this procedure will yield -0.24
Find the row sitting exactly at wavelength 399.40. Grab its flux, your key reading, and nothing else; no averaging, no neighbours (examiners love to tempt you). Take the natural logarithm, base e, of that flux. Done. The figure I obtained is 1.75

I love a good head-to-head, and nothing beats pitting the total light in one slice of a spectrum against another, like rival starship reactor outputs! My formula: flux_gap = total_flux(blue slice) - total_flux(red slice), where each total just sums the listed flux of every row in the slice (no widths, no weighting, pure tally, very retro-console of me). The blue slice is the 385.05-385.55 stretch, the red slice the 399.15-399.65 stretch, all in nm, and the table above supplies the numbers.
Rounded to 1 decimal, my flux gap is -1.2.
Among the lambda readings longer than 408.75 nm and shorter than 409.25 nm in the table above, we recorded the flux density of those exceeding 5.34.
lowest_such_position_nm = 409.00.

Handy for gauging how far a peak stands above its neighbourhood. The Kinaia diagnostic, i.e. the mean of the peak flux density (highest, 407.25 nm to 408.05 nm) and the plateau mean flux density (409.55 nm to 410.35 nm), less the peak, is -0.43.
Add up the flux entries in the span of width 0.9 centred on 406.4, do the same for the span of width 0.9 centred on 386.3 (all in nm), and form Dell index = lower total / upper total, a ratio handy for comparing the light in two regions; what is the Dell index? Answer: 0.95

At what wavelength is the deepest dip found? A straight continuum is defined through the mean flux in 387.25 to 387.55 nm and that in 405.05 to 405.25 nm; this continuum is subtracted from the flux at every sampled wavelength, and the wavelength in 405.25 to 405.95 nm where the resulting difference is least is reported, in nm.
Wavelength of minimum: 405.70 nm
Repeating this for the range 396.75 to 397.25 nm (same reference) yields 396.90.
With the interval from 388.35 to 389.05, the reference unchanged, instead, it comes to 388.70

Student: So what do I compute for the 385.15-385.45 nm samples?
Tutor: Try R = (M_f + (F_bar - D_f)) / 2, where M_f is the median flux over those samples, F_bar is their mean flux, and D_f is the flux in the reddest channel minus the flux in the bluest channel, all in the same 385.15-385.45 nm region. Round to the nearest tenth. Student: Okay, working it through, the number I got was 5.3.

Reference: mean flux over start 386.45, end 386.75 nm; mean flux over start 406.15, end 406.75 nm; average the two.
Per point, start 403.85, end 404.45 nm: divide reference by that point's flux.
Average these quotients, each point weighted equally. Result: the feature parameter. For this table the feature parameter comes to 0.92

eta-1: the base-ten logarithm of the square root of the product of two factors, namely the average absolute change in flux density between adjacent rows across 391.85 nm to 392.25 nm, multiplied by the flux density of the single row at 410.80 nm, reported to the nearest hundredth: -0.30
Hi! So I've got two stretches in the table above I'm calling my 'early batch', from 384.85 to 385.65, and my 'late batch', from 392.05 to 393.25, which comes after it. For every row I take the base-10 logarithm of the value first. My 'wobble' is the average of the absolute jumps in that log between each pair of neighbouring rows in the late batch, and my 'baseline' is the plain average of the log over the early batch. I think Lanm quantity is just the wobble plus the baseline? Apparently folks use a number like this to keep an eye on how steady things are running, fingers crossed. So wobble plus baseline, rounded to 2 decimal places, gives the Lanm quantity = 0.76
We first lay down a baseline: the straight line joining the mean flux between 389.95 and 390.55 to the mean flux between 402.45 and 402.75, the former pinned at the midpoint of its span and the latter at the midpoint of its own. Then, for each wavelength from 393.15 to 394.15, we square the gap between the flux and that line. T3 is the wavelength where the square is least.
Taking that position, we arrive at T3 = 394.00 nm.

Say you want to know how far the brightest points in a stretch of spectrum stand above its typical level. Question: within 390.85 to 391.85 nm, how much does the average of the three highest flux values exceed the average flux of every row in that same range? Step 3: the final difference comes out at 0.25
